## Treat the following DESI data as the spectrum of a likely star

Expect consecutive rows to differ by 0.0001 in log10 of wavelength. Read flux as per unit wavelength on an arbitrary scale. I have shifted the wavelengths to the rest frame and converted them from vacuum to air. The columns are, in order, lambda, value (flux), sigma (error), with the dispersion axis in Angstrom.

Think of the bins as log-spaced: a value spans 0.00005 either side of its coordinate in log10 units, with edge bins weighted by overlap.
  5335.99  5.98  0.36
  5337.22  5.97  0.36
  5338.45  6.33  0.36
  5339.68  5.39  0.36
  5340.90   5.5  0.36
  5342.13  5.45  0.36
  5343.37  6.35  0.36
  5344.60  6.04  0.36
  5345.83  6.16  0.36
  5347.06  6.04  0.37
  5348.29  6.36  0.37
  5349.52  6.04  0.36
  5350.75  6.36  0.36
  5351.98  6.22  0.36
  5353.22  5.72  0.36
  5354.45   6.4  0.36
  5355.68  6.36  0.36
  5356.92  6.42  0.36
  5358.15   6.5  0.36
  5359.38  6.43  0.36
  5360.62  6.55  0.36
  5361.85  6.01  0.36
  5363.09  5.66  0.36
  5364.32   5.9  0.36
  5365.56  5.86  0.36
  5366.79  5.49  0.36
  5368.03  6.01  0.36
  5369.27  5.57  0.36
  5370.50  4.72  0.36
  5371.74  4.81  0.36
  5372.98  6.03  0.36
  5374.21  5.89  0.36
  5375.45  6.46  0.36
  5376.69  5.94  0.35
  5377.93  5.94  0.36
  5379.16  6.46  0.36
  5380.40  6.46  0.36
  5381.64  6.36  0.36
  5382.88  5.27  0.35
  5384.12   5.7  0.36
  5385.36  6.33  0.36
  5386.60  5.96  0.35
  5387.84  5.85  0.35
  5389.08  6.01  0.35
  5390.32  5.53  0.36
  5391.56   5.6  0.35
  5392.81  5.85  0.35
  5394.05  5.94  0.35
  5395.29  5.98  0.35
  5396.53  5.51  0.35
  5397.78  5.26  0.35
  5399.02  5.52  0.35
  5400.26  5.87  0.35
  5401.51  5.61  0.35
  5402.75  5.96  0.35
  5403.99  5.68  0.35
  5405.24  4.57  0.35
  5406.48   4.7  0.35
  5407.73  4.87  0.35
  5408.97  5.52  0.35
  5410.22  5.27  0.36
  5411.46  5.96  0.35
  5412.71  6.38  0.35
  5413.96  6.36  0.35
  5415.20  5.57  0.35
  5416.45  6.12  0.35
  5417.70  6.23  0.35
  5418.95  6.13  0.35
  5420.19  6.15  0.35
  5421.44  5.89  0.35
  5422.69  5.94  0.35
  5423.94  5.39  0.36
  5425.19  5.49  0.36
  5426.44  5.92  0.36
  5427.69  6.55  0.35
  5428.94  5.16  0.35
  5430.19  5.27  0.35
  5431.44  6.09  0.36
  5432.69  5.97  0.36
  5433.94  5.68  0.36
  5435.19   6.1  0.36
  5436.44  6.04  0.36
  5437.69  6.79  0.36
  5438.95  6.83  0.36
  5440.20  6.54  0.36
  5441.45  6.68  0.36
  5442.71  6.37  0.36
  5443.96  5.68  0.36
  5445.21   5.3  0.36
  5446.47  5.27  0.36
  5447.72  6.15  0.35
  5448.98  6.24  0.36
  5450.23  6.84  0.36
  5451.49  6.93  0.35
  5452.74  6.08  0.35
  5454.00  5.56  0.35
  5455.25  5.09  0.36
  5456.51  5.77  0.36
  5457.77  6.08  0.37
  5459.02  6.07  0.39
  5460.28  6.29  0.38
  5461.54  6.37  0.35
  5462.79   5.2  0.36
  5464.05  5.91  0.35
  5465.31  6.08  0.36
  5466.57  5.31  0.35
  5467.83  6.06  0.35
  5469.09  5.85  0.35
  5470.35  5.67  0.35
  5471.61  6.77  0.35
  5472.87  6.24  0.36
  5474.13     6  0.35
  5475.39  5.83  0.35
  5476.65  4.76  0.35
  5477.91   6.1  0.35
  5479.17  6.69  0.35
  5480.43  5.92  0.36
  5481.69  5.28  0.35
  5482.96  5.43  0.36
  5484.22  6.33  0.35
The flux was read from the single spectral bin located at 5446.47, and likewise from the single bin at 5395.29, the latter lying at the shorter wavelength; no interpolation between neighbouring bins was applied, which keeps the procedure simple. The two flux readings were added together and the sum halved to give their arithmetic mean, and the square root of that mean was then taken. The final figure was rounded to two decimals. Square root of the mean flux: 2.37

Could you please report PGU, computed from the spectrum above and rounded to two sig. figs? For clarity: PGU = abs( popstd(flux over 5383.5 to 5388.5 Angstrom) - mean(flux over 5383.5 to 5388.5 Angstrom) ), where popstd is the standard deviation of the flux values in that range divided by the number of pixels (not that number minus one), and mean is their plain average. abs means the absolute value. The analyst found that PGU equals 5.7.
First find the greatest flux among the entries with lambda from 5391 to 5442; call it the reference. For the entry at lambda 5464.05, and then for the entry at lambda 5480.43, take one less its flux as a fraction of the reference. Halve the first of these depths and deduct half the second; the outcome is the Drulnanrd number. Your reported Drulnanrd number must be 0.00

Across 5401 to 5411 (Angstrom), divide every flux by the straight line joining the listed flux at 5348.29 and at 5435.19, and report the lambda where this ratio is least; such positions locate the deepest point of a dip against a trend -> 5405.24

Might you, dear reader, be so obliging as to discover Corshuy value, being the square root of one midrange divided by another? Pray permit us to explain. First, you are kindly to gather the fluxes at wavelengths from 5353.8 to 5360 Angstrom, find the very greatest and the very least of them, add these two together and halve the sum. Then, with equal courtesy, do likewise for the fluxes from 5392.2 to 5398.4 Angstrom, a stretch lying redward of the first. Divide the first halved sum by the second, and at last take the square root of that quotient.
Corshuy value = 1.07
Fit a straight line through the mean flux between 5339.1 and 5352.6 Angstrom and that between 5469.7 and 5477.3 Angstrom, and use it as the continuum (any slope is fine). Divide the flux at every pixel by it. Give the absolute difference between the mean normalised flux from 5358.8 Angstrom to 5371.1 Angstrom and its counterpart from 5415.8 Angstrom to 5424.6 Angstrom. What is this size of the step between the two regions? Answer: 0.03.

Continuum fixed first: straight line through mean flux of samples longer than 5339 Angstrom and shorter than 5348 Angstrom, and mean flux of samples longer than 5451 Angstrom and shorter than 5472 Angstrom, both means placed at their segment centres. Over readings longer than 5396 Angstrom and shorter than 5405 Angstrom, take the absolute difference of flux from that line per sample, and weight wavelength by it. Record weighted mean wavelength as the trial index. 5399.2 Angstrom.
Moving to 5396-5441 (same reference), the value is 5417.9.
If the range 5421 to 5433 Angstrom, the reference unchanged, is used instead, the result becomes 5427.7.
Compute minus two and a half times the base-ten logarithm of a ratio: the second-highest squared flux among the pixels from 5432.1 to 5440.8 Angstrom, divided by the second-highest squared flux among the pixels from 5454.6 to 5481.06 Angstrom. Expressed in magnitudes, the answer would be -0.032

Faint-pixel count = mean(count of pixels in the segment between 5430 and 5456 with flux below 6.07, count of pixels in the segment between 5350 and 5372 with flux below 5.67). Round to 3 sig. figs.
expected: 7.00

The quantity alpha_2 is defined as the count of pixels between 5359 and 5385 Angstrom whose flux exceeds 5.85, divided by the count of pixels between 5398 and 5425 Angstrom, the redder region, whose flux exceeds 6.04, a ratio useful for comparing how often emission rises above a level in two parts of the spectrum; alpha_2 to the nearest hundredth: 2.33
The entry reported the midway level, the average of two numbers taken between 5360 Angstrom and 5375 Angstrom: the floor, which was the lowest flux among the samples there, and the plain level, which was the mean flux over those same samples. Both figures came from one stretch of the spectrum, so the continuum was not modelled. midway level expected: 5.2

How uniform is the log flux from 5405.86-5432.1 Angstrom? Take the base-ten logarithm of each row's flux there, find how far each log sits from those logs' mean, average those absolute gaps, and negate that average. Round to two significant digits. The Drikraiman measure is -0.034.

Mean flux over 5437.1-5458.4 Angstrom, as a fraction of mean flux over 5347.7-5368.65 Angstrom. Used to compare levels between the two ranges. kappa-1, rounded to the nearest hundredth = 1.00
